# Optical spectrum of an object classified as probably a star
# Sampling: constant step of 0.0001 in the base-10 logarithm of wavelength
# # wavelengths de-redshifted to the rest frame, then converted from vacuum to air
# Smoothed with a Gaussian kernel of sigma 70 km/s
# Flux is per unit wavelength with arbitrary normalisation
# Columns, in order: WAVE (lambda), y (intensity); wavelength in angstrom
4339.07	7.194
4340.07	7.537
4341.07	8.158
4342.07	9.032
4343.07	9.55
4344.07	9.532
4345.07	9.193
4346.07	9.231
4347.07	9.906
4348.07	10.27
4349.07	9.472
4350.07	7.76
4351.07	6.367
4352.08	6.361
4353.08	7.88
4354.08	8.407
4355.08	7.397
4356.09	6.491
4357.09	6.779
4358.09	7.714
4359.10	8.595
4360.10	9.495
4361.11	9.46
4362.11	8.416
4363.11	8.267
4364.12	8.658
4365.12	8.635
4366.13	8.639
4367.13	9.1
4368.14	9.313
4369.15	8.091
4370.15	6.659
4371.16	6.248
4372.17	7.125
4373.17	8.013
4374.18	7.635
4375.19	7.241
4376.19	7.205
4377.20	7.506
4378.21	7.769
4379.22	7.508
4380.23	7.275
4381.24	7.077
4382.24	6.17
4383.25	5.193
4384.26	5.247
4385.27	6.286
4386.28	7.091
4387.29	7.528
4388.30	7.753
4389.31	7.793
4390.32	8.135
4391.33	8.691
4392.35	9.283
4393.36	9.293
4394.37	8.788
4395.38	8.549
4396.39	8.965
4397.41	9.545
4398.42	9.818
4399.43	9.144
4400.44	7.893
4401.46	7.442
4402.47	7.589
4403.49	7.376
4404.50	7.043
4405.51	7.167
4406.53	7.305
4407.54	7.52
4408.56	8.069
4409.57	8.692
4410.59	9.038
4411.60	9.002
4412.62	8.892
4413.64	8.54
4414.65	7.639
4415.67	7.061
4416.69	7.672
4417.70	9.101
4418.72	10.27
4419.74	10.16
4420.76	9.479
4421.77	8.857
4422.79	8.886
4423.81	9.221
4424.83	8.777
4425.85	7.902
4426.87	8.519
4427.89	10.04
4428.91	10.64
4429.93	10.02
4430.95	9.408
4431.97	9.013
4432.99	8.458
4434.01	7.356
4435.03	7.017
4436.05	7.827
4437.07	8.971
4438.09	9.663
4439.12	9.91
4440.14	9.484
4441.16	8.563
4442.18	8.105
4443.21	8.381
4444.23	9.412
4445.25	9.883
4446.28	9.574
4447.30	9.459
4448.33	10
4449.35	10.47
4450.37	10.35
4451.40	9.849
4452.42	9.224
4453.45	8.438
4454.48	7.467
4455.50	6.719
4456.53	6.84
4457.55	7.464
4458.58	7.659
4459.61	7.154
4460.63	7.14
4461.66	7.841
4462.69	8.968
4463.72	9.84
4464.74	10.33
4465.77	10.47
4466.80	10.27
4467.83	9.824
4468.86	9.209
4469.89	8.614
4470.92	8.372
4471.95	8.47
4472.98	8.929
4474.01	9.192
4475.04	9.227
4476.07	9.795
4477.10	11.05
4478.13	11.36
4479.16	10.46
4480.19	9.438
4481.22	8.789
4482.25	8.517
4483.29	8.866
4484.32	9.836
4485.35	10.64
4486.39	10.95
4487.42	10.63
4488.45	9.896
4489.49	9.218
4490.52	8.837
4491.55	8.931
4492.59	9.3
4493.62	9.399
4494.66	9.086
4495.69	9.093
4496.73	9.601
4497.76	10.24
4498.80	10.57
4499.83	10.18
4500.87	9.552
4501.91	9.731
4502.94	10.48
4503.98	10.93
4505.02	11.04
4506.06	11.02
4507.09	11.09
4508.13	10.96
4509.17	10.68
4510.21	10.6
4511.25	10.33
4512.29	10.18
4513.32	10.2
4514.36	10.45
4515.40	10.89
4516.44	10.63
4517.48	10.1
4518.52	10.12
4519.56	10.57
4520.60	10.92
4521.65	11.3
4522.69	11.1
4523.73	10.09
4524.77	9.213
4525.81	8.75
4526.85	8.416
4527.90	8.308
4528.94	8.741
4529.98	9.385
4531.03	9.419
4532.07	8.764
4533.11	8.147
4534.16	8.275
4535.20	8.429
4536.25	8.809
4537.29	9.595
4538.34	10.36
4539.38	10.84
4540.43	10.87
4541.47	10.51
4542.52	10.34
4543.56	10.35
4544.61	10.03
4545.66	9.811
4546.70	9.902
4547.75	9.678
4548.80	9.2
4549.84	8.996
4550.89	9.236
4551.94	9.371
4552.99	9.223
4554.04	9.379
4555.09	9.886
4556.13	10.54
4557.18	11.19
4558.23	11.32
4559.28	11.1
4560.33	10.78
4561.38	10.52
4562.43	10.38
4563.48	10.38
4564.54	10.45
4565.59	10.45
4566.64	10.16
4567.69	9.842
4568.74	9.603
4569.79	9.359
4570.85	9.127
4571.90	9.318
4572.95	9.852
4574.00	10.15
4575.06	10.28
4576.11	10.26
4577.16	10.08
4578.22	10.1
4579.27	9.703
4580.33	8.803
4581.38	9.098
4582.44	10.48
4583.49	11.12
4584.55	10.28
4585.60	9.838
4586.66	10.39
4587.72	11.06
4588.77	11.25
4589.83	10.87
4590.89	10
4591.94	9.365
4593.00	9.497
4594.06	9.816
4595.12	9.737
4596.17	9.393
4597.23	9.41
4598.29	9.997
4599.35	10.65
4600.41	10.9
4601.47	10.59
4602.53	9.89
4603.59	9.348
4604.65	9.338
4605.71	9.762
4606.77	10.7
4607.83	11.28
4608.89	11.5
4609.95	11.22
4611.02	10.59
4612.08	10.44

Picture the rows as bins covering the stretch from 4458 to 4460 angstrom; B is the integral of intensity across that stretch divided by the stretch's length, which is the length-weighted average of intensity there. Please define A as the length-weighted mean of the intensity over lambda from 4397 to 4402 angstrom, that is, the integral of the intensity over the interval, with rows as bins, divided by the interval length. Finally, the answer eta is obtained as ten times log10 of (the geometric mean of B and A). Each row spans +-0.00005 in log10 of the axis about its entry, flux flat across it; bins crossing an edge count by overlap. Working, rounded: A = 8.8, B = 7.4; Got 9.1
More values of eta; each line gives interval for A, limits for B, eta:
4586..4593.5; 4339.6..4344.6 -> 9.8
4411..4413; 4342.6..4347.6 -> 9.6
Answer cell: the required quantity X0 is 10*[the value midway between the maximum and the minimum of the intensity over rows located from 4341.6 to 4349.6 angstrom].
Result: 97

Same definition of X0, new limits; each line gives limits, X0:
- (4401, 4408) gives 73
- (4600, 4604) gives 101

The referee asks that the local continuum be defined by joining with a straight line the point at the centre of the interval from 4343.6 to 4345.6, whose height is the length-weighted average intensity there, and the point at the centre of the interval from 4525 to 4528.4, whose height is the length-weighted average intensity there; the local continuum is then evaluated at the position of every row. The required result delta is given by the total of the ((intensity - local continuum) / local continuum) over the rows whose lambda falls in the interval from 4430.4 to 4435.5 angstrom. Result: -0.4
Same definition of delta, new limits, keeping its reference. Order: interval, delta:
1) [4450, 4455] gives 0.1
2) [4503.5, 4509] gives 1.4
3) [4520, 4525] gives 1.1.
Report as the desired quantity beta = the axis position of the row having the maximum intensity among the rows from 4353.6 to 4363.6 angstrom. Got 4360.10 angstrom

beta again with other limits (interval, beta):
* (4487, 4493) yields 4487.42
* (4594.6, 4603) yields 4600.41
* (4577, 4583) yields 4582.44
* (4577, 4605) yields 4588.77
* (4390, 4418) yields 4398.42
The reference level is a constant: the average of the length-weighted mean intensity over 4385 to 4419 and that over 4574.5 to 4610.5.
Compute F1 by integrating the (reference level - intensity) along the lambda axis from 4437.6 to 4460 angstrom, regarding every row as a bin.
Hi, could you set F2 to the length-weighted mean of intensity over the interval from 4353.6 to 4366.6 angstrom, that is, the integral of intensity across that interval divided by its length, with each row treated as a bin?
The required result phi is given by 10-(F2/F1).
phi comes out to 9.0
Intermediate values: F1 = 8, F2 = 8.2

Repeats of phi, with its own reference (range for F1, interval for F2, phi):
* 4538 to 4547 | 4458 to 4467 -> 10.9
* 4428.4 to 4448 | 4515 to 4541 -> 7.4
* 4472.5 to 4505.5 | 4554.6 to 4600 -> 10.5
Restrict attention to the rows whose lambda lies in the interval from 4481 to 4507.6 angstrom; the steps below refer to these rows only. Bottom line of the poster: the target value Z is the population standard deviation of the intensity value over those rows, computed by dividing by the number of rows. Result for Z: 0.81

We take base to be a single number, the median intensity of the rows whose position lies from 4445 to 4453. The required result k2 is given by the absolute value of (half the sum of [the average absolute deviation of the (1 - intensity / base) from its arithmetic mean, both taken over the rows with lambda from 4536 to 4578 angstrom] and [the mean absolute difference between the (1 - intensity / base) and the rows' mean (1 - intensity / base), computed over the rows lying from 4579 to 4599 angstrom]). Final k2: 0.06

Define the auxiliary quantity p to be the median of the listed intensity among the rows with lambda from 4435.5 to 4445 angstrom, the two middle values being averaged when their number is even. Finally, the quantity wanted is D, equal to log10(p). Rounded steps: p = 9.0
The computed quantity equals 0.953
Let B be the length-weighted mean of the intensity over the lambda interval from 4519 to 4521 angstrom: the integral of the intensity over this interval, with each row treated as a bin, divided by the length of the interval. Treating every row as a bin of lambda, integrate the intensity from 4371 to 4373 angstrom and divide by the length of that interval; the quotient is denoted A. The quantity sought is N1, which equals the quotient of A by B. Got 0.7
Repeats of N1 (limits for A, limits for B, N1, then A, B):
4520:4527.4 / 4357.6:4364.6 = 1.2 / 10.0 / 8.7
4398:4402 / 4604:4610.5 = 0.8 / 8.5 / 10.6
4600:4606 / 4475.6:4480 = 0.9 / 10.0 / 10.6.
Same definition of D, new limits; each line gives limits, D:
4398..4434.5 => 0.941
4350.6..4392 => 0.883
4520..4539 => 0.955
